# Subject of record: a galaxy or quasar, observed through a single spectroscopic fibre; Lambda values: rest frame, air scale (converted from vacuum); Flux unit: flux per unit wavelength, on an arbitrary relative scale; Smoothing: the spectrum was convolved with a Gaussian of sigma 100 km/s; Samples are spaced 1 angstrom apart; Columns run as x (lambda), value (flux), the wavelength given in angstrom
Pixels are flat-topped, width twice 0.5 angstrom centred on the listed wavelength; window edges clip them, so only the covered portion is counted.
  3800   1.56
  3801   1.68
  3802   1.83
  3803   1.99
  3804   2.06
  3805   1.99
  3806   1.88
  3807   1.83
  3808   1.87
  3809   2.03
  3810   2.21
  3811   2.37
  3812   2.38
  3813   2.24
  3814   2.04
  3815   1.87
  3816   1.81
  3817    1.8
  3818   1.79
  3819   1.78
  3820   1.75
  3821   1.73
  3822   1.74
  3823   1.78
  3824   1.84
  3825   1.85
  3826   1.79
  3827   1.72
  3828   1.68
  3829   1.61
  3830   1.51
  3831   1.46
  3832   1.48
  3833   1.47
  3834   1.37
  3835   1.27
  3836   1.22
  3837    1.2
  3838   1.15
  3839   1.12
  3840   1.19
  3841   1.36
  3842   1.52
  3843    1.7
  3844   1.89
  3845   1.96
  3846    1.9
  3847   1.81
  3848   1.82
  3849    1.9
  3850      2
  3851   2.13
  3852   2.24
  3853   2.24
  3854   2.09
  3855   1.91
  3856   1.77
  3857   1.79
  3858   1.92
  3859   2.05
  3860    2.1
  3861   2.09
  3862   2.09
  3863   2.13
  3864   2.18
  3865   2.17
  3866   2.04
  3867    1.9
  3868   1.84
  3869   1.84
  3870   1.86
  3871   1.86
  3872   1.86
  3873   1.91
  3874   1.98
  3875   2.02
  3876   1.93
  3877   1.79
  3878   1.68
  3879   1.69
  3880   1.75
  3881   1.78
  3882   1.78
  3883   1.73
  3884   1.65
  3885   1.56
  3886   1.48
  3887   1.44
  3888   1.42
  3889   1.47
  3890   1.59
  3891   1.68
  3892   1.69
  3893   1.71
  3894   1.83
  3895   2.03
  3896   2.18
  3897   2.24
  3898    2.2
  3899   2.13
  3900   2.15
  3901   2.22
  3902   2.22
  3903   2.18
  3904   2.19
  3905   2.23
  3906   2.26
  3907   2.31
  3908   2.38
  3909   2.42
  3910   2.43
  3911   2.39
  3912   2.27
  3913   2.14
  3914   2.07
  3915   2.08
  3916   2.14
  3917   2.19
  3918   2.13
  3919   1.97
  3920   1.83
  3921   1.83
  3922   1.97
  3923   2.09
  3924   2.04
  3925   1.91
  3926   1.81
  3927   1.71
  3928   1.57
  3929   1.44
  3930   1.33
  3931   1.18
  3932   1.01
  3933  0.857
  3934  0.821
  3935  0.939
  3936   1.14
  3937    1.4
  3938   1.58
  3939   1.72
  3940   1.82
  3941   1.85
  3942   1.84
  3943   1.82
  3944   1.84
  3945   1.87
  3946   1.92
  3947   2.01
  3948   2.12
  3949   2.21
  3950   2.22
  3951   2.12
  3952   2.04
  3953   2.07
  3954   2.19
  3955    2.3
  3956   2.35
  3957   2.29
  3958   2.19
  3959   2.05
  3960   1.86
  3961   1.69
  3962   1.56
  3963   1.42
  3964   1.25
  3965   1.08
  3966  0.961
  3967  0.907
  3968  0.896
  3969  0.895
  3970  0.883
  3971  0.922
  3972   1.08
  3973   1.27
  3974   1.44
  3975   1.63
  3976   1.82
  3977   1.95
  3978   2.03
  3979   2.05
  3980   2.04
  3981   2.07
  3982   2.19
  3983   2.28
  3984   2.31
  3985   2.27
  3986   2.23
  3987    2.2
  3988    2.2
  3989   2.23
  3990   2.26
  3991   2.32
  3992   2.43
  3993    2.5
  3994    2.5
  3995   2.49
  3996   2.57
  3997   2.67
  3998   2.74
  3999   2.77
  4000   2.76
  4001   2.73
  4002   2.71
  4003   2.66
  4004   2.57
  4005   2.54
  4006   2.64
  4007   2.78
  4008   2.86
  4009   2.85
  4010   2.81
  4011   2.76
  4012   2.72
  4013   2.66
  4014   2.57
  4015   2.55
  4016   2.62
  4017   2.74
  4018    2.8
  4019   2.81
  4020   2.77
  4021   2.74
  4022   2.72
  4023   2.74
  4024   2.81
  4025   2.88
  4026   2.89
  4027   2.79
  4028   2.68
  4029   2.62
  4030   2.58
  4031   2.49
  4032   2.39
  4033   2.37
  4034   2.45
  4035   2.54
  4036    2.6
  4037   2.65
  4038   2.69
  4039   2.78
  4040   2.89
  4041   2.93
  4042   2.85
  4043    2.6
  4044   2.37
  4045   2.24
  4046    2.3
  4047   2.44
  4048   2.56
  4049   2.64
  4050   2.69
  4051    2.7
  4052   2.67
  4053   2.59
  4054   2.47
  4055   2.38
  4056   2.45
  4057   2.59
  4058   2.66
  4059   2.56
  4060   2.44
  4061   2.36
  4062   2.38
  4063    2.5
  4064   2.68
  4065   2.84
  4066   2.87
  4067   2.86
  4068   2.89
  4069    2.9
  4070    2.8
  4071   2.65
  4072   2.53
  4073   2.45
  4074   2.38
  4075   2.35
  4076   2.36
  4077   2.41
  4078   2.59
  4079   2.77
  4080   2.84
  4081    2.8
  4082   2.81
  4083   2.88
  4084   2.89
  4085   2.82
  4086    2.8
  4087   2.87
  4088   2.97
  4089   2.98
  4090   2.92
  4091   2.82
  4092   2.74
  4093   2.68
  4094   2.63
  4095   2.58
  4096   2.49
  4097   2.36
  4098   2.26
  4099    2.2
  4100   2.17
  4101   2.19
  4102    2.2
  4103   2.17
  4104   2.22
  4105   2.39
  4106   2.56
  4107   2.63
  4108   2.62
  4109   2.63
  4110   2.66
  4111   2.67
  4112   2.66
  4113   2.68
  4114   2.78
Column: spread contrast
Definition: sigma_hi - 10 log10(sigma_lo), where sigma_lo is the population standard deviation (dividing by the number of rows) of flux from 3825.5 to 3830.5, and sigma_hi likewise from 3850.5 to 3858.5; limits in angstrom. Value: 10.4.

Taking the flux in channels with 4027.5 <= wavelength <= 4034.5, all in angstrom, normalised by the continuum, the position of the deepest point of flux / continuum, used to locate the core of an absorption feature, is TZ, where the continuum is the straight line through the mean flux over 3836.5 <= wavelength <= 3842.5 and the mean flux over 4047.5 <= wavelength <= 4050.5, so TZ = 4033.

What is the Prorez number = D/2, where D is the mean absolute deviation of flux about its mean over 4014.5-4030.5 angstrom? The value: 0.04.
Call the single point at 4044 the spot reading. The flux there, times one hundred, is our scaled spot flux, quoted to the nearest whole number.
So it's 237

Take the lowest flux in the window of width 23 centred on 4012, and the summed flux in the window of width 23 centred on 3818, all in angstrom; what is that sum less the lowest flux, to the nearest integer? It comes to 41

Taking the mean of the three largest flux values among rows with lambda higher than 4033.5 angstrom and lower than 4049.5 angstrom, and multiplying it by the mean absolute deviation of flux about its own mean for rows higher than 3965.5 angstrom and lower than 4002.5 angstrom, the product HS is 1.5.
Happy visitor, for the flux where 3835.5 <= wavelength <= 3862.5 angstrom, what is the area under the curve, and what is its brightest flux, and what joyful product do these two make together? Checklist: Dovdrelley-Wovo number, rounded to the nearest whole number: 108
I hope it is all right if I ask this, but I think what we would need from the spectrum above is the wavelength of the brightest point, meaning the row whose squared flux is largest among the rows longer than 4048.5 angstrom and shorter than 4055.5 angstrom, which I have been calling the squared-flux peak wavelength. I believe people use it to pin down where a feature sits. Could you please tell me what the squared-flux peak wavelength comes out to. 4051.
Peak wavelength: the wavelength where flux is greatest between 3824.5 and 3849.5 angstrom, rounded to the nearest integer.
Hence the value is 3845 angstrom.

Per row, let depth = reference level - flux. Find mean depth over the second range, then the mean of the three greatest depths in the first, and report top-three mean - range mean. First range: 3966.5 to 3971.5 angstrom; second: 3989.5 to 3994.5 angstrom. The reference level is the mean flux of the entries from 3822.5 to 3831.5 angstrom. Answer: 1.5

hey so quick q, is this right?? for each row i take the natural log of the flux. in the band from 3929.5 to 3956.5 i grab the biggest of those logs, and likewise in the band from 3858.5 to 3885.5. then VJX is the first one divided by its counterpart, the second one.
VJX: 1.10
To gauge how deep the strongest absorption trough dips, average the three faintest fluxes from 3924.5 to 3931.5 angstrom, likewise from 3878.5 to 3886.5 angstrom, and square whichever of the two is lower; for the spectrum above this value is 1.7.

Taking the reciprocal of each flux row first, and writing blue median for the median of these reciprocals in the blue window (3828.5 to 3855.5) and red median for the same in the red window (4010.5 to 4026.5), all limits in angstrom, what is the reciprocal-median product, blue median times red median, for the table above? 0.227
